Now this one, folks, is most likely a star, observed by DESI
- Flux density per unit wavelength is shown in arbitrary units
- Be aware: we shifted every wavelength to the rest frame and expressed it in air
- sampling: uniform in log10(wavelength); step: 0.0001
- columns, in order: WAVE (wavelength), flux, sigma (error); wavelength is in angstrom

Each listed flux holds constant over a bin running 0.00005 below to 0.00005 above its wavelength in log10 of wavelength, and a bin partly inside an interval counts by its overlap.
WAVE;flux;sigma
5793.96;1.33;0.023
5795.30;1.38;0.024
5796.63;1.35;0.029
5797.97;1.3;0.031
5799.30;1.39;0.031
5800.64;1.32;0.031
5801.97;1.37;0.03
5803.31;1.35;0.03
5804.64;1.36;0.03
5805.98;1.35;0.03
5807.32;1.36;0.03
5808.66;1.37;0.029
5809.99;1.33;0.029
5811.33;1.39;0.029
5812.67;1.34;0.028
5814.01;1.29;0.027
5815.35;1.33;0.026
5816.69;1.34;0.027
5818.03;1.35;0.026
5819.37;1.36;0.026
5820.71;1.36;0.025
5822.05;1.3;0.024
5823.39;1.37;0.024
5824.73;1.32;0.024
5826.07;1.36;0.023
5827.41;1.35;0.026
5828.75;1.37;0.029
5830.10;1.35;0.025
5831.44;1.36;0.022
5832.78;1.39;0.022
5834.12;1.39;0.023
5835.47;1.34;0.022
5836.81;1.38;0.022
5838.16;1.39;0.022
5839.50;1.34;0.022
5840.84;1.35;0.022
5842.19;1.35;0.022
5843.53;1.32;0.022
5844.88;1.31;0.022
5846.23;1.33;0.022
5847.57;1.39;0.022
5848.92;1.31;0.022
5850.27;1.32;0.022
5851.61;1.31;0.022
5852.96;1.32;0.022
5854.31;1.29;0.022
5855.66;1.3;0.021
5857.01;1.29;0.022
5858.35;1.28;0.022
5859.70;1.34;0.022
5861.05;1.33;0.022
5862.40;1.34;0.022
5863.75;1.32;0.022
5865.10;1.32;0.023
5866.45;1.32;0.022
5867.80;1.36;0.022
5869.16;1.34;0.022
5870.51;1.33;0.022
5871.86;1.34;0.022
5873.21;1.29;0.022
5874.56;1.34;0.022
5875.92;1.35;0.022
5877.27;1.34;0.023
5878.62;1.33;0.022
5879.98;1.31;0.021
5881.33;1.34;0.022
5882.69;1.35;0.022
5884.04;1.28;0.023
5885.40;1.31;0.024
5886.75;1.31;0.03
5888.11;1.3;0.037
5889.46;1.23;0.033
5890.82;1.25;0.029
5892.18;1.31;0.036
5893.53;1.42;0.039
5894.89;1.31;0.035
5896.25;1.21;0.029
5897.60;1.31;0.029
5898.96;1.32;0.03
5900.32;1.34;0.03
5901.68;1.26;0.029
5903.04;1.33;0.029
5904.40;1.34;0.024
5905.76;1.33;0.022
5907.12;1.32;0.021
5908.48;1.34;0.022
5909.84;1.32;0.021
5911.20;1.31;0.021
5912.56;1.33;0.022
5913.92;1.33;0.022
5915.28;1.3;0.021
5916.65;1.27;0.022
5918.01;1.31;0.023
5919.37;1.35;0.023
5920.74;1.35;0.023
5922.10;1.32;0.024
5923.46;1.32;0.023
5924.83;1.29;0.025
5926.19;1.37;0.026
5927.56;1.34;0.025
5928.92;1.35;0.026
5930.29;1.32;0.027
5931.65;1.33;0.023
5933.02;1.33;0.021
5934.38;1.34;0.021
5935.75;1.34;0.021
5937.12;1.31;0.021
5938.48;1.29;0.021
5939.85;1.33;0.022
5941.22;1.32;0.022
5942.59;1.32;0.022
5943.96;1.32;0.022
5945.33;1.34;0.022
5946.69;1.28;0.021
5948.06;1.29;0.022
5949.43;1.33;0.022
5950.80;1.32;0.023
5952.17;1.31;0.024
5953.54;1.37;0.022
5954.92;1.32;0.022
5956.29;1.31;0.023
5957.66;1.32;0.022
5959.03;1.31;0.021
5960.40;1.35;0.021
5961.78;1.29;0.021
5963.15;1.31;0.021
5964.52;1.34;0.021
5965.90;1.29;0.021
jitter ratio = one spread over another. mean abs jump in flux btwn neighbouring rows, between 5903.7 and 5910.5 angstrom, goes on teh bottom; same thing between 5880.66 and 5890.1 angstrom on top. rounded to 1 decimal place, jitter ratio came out 2.1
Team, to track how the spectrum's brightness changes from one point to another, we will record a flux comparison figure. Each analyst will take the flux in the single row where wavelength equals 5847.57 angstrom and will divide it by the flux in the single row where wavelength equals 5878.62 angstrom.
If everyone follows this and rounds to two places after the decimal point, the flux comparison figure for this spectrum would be 1.05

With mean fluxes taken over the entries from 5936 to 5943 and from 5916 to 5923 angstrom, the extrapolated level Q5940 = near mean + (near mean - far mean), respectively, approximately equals 1.31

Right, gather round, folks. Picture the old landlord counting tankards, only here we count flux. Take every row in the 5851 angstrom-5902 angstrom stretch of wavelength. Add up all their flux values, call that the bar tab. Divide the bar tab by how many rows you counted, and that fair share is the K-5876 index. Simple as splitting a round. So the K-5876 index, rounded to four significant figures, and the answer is 1.314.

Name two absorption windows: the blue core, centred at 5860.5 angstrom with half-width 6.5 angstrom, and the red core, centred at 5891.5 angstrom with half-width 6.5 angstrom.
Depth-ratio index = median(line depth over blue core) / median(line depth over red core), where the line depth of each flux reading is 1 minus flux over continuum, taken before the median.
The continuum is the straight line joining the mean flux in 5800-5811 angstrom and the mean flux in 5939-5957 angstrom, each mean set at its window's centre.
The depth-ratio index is 1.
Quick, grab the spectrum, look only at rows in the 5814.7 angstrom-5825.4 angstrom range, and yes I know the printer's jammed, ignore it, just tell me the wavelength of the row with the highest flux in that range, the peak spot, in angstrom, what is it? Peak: 5823.39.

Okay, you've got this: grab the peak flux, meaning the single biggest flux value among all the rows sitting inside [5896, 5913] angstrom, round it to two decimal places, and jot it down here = 1.34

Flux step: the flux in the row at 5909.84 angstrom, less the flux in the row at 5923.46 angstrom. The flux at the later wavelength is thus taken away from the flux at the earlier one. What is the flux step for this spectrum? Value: 0.00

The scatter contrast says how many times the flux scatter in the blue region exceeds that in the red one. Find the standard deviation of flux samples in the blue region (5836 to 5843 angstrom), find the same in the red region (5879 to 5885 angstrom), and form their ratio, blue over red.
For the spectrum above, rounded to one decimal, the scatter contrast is 0.7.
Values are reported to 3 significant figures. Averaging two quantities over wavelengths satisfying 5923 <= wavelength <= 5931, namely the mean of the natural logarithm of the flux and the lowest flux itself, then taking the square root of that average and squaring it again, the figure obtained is 0.788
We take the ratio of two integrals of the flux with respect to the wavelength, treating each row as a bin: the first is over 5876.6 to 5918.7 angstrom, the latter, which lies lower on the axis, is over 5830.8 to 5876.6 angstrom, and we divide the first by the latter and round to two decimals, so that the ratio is 0.90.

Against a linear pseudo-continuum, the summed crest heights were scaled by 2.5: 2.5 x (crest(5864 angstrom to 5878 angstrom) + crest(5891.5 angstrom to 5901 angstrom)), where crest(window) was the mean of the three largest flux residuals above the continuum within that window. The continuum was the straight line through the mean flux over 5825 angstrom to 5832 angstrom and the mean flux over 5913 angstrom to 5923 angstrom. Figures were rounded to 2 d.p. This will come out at 0.11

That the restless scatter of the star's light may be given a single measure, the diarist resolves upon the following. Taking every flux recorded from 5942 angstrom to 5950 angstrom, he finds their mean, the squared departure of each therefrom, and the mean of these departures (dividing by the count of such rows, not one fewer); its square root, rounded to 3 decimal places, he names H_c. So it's 0.021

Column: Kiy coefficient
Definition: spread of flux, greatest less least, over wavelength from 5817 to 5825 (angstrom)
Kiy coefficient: 0.07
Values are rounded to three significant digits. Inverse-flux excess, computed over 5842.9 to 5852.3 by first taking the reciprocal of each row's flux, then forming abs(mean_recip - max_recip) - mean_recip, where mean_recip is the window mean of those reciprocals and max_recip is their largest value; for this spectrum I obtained -0.744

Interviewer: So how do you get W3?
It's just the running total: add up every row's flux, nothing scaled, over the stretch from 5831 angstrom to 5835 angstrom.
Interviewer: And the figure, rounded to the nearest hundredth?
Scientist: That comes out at 4.14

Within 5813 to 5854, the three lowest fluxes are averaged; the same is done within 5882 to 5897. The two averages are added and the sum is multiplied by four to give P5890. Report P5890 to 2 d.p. 10.12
